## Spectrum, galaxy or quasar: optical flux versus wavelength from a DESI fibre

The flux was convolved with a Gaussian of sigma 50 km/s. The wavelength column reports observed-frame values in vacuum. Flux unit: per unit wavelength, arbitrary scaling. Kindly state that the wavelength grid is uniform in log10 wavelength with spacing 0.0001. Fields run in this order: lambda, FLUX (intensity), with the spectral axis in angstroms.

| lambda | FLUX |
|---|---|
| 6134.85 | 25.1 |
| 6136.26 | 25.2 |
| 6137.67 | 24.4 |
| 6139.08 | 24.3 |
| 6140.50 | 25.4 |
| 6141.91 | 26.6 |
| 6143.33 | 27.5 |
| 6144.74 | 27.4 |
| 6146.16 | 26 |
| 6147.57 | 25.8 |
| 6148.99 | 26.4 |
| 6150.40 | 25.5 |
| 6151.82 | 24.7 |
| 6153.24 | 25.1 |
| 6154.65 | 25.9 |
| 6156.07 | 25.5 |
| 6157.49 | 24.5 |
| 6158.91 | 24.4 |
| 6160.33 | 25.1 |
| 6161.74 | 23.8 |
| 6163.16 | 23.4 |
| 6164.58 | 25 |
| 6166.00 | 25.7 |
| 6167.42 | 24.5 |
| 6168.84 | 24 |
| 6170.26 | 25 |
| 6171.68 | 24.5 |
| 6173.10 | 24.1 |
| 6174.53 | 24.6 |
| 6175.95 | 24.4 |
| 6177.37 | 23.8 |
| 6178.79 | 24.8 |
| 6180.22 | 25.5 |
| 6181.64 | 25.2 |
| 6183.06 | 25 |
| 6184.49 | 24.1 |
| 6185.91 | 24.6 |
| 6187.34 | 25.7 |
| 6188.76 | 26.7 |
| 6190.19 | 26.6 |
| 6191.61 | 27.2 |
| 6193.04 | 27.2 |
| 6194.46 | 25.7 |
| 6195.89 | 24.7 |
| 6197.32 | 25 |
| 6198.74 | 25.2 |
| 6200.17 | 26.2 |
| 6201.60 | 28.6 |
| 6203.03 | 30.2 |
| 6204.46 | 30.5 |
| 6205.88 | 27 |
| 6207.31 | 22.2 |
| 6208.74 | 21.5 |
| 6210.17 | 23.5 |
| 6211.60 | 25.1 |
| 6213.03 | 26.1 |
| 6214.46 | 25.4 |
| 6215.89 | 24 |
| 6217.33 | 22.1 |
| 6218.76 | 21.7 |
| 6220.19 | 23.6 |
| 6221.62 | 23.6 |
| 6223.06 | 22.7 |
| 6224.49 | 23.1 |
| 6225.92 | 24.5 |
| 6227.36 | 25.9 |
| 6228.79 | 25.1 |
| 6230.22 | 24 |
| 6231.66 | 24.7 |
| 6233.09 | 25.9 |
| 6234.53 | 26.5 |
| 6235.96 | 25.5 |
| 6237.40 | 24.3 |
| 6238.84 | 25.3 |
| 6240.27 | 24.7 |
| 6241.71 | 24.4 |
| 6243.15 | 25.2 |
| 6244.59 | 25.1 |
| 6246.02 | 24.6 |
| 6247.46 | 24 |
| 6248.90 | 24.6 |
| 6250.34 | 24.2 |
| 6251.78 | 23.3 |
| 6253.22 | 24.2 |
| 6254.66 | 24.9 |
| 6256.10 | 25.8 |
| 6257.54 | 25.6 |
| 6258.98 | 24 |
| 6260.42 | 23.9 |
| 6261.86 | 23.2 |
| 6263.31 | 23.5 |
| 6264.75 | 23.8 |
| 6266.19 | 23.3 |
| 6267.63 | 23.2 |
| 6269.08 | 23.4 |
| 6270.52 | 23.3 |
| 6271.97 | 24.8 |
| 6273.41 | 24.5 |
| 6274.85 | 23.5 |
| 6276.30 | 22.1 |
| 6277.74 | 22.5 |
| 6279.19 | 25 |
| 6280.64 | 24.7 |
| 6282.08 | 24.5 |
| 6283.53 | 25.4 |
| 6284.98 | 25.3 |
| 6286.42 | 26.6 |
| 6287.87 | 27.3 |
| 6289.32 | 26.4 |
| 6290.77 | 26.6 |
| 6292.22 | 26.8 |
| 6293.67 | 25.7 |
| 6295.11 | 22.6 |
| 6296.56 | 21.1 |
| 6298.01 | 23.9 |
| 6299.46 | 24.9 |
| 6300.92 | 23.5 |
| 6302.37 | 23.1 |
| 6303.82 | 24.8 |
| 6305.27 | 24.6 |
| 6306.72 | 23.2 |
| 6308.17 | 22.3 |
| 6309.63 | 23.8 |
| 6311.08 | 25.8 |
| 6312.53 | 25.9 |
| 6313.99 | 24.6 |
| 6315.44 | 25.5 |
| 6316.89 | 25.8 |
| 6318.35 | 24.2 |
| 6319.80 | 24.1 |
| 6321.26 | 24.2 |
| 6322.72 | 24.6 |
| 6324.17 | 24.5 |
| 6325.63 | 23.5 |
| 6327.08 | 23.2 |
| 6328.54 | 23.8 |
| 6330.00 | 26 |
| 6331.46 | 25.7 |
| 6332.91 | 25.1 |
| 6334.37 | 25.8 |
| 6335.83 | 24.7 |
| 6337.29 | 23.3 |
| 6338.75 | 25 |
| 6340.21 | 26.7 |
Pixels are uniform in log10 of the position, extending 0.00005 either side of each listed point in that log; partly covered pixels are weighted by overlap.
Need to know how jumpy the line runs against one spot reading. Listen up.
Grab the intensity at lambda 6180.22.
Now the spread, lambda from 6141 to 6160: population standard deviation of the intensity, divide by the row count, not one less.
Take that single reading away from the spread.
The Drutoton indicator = -24.5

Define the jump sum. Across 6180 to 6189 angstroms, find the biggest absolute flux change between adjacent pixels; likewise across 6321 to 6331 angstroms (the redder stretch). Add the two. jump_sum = 3.3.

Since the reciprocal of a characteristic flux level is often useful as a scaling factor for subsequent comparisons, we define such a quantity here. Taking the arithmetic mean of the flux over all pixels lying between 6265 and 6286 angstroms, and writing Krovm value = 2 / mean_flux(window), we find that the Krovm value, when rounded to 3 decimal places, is 0.083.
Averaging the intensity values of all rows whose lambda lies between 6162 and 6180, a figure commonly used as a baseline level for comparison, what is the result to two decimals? 24.48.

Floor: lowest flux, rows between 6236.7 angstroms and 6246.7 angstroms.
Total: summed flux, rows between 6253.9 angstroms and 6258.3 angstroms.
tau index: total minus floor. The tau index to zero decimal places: 52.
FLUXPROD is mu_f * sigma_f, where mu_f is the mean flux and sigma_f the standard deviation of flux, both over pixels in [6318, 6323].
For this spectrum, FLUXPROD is 5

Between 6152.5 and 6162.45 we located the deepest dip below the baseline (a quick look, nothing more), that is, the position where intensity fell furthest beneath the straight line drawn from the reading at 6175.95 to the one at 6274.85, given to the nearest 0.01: 6161.74 angstroms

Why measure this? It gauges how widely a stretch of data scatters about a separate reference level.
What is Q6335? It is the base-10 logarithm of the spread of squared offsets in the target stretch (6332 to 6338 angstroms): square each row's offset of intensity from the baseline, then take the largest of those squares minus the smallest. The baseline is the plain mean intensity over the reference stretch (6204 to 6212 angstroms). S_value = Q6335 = 0.4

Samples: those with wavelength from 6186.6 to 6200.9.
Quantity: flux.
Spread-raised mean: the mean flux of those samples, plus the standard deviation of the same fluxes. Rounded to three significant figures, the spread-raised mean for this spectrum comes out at 26.9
